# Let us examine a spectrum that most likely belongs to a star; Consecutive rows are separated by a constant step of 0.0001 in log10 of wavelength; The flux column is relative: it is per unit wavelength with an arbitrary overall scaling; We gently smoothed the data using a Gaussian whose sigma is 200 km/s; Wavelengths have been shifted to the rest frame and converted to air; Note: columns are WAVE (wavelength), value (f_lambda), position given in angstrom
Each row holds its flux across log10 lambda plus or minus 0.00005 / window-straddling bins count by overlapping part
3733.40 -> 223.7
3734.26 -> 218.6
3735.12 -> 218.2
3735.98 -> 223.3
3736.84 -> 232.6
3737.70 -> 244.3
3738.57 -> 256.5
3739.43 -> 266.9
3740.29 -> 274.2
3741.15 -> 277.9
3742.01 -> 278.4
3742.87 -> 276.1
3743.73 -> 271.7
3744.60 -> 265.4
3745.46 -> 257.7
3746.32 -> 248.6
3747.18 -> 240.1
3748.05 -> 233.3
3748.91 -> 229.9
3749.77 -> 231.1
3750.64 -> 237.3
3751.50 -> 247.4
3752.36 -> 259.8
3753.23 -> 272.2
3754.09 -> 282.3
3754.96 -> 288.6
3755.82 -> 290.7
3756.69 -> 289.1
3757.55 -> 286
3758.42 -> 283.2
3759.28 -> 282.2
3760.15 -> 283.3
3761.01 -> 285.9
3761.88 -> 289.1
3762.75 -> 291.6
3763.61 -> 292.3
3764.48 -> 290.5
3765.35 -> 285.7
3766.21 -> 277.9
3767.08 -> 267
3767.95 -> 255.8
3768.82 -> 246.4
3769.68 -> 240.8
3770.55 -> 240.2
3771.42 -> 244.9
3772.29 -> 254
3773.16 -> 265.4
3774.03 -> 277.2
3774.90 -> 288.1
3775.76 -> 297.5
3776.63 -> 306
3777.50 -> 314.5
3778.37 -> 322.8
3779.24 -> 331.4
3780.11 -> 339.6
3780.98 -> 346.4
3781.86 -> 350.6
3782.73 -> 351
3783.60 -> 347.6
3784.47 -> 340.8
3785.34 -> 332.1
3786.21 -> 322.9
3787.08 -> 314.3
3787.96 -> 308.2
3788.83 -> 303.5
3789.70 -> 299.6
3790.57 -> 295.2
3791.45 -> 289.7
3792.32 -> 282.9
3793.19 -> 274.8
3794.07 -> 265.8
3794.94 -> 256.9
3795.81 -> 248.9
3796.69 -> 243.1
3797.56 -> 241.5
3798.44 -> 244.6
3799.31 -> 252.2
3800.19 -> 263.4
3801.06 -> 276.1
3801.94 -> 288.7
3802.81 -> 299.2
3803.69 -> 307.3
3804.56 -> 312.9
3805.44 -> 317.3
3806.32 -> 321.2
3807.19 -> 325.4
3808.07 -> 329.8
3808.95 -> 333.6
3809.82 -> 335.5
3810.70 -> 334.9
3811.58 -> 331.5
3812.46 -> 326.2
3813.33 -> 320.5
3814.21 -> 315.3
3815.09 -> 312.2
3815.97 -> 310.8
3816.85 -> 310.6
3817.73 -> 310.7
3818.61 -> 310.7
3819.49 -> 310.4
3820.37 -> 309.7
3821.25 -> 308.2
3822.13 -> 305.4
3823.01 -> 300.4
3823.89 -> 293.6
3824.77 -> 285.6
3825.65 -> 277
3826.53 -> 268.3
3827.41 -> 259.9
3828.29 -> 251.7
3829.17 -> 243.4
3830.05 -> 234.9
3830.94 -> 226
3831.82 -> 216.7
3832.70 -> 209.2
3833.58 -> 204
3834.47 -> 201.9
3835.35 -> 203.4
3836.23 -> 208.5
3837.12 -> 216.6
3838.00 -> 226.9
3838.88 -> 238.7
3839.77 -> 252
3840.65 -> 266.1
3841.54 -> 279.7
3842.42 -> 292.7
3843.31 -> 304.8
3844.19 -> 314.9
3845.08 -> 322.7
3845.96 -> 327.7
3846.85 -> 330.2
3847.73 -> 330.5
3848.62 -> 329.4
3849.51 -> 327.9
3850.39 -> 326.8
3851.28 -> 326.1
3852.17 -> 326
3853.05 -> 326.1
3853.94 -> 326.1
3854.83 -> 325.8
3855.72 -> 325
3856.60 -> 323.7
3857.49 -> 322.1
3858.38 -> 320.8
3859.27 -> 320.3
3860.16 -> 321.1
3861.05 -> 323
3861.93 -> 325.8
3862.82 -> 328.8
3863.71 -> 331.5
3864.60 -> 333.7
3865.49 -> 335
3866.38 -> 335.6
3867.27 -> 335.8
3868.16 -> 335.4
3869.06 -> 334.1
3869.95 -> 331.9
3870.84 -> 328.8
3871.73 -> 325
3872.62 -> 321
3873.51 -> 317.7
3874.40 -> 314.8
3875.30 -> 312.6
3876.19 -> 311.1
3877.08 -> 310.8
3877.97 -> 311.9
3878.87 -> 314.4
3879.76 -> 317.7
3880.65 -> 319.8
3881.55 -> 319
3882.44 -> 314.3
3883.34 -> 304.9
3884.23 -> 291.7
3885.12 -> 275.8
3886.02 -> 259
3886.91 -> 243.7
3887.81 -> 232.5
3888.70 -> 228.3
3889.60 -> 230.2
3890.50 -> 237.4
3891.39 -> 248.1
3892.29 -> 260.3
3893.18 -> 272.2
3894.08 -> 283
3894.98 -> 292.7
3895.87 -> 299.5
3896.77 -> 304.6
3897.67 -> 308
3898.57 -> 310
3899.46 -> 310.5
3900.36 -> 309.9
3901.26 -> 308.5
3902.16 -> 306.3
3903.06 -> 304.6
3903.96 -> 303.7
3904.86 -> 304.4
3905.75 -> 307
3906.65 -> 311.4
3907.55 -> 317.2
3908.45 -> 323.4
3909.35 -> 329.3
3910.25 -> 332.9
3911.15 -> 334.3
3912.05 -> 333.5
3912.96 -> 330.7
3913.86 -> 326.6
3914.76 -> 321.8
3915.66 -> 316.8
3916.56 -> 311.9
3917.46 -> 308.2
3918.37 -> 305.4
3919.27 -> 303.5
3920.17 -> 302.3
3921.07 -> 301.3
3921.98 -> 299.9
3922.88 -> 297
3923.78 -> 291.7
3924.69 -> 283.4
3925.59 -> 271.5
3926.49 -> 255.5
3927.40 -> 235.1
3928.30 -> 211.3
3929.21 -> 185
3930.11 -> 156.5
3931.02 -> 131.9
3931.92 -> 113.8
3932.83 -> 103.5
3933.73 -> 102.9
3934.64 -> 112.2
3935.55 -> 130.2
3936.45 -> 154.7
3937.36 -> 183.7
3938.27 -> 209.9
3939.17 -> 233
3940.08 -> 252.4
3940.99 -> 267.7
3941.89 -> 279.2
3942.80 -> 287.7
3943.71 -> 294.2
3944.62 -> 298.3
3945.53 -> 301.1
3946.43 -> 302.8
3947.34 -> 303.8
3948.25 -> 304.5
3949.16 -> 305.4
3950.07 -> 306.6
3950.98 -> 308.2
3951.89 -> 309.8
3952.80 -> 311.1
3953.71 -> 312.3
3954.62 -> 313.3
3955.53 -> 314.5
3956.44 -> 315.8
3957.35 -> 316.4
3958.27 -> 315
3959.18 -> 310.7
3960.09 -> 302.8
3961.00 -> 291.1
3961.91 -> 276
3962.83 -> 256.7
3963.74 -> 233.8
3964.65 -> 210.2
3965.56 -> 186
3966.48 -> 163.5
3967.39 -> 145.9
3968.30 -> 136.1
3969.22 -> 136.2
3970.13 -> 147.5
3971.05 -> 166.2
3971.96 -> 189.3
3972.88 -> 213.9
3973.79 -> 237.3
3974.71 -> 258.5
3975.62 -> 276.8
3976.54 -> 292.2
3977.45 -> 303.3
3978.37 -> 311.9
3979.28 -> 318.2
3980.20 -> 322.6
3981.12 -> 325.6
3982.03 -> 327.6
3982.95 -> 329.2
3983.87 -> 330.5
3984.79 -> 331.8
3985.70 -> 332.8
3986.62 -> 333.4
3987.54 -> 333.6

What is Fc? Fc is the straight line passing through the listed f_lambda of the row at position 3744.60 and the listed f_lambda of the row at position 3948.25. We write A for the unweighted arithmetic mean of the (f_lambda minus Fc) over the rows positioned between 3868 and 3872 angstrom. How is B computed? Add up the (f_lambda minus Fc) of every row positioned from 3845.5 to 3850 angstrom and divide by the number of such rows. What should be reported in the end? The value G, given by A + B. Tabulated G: 86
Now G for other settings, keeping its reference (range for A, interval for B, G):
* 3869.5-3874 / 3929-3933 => -128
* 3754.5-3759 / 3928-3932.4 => -122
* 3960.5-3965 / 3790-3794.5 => -47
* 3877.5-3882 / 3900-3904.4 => 36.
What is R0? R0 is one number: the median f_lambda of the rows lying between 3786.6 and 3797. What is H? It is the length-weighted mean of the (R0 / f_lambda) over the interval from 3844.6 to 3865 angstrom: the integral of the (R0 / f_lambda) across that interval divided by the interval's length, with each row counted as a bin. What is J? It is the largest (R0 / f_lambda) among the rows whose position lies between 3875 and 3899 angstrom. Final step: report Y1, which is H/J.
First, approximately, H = 0.88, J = 1.25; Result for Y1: 0.70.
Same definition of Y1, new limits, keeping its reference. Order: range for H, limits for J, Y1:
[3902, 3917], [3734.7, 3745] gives 0.69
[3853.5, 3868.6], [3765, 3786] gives 0.73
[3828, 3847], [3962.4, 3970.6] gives 0.55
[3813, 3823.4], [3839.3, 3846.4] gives 0.81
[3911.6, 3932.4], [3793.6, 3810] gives 0.98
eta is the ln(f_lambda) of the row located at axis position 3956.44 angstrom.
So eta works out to 5.76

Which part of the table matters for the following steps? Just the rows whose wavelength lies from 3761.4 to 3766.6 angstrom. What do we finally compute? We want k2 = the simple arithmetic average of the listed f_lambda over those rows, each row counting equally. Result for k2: 288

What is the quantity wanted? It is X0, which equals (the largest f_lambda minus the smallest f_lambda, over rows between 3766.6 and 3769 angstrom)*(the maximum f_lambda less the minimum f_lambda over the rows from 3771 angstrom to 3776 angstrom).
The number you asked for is 1084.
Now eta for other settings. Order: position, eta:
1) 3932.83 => 4.64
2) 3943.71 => 5.68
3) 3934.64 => 4.72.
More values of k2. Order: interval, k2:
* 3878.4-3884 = 315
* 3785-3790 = 313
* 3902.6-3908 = 308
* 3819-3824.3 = 305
